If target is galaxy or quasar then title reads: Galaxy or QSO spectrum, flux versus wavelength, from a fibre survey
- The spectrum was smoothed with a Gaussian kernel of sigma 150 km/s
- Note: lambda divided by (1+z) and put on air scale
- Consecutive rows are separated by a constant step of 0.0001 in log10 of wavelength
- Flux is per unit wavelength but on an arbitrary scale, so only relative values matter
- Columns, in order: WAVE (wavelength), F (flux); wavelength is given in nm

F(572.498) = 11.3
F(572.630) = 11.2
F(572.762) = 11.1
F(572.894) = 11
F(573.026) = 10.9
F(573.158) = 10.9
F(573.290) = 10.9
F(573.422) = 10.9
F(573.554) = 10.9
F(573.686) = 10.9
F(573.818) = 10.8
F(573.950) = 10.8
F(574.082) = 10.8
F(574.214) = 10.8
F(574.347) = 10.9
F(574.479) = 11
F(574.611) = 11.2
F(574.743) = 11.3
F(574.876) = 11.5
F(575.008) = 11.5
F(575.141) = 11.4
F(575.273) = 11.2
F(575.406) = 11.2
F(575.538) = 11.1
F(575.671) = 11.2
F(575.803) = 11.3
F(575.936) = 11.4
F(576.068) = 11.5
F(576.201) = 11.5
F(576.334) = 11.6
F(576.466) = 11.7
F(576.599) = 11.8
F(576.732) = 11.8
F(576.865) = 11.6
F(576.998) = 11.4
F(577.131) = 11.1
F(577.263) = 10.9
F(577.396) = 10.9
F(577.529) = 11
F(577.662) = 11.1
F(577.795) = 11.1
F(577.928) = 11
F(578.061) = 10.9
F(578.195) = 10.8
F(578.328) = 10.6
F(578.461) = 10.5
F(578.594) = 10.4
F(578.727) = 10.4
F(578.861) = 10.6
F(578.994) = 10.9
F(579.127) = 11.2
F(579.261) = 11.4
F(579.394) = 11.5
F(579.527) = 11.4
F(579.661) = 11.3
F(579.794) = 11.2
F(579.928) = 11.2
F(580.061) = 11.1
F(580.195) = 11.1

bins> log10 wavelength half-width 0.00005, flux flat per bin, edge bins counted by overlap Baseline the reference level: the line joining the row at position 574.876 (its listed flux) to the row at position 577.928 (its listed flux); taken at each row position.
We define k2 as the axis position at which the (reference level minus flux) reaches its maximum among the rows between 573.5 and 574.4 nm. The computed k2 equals 573.818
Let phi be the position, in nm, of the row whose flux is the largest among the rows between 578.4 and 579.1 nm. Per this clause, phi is 578.994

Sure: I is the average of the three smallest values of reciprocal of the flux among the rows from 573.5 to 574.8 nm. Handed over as 0.0896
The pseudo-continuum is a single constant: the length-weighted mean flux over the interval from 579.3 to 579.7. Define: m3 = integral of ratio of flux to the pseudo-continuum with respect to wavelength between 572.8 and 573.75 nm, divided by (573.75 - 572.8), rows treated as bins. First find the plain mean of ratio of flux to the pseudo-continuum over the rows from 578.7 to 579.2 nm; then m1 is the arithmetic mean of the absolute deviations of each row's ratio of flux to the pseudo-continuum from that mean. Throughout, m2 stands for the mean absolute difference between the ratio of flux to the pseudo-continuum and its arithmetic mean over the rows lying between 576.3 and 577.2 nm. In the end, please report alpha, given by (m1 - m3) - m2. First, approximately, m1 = 0.024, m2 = 0.0161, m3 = 0.96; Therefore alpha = -0.95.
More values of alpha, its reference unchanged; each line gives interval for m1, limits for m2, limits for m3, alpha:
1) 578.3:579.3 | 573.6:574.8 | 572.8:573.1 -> -0.95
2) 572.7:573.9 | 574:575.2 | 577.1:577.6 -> -0.98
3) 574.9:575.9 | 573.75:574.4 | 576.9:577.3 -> -0.97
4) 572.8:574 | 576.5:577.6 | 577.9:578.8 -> -0.96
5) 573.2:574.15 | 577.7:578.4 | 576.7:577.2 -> -1.01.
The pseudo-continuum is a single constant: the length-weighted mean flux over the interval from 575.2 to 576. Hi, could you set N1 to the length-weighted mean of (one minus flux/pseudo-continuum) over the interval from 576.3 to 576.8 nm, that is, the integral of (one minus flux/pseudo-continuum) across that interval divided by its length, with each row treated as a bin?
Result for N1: -0.04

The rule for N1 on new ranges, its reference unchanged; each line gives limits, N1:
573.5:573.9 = 0.03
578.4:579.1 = 0.06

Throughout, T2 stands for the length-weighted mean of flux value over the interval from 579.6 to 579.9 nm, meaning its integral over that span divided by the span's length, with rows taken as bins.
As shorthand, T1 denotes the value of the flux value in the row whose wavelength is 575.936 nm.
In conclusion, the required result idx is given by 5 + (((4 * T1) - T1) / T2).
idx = 8.04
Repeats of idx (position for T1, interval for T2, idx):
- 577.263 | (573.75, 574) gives 8.02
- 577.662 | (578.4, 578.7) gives 8.18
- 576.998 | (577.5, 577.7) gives 8.09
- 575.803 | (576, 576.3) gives 7.95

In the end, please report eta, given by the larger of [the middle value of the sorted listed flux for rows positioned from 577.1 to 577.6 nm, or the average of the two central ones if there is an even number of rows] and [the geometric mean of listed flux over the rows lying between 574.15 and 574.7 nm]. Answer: 11.0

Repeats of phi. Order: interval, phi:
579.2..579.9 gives 579.394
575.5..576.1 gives 576.068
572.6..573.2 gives 572.630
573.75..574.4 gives 574.347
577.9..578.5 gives 577.928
